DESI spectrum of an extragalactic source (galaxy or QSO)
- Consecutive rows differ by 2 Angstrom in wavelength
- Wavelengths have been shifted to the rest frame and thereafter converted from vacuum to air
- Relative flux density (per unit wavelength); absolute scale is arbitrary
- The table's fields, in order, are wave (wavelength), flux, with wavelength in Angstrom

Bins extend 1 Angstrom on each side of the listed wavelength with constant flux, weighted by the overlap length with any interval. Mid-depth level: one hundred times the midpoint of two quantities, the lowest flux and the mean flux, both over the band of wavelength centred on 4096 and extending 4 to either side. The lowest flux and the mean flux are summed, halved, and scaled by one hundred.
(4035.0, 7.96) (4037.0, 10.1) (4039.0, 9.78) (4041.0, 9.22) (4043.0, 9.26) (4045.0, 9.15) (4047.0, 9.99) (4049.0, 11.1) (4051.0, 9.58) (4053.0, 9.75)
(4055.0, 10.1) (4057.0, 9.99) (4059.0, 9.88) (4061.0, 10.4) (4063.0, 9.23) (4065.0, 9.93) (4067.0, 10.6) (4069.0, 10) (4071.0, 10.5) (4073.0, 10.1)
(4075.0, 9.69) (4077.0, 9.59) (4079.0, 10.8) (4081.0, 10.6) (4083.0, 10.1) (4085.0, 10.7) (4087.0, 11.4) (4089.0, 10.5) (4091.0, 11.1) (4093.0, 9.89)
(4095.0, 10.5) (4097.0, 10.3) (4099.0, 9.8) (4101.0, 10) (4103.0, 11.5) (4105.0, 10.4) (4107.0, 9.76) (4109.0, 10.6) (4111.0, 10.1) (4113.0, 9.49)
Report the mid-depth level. 996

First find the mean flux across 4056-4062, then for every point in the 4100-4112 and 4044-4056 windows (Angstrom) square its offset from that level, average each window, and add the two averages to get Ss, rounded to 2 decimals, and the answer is 0.79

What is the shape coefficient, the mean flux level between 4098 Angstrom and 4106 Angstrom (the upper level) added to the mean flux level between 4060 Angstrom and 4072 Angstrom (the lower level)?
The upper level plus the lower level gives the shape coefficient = 20.5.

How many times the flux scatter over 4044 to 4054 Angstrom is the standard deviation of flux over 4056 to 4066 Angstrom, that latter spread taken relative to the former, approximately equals 0.58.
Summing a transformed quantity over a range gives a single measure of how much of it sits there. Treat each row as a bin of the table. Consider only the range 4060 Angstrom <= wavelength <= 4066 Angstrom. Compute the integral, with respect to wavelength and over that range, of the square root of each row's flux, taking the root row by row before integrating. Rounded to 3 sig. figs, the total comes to 18.8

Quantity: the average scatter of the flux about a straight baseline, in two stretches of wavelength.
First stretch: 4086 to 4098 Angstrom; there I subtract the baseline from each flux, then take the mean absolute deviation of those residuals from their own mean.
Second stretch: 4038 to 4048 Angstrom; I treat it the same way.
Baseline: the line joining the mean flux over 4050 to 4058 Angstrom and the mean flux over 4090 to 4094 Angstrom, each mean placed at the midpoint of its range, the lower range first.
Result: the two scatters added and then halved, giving 0.391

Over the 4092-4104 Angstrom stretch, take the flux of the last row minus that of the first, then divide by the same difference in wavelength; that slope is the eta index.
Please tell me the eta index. 0.16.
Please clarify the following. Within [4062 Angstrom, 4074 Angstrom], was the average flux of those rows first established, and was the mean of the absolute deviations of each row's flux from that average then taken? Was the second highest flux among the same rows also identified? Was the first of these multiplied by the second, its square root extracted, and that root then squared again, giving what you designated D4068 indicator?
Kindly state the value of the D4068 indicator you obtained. 3.6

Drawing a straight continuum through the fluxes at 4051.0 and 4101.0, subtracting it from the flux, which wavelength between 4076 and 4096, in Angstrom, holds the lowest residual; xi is 4077.0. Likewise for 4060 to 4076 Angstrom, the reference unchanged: 4063.0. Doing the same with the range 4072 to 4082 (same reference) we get 4077.0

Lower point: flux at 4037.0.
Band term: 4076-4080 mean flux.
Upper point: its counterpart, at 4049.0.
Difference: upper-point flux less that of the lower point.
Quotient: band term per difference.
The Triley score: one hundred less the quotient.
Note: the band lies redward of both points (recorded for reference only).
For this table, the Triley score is 90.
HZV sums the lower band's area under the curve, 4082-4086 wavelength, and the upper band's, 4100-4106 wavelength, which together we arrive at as 105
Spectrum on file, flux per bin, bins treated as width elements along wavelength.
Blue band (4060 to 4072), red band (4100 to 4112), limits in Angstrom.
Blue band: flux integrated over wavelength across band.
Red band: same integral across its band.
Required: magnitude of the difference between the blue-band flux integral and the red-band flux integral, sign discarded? 3.4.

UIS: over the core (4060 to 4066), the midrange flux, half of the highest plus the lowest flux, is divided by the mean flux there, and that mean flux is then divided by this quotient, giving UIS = 9.9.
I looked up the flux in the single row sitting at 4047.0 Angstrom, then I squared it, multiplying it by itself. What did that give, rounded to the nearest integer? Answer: 100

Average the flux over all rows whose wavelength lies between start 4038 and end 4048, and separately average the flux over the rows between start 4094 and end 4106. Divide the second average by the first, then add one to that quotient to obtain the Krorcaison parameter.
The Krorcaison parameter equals 2.10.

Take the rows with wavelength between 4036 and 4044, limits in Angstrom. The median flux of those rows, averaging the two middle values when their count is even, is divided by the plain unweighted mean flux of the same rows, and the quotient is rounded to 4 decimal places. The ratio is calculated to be 0.9927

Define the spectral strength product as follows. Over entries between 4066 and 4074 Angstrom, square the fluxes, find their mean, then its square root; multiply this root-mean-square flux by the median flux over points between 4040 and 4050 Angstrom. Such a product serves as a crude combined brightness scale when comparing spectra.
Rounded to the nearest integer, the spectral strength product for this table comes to 95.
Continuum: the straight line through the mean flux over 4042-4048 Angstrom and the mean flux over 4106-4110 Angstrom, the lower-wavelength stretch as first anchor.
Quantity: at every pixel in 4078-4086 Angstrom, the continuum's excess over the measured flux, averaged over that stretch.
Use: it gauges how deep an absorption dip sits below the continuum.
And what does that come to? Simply -0.66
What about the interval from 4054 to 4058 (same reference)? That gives -0.45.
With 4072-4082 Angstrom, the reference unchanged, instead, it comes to -0.33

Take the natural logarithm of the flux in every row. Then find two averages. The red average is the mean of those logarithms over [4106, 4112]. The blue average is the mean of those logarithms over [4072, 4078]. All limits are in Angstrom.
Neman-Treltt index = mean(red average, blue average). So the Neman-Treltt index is 2.299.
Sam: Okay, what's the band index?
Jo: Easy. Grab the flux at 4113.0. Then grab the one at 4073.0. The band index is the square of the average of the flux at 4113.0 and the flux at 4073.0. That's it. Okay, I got 96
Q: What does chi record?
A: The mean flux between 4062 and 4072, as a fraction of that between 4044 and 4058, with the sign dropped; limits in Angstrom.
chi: 1.01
